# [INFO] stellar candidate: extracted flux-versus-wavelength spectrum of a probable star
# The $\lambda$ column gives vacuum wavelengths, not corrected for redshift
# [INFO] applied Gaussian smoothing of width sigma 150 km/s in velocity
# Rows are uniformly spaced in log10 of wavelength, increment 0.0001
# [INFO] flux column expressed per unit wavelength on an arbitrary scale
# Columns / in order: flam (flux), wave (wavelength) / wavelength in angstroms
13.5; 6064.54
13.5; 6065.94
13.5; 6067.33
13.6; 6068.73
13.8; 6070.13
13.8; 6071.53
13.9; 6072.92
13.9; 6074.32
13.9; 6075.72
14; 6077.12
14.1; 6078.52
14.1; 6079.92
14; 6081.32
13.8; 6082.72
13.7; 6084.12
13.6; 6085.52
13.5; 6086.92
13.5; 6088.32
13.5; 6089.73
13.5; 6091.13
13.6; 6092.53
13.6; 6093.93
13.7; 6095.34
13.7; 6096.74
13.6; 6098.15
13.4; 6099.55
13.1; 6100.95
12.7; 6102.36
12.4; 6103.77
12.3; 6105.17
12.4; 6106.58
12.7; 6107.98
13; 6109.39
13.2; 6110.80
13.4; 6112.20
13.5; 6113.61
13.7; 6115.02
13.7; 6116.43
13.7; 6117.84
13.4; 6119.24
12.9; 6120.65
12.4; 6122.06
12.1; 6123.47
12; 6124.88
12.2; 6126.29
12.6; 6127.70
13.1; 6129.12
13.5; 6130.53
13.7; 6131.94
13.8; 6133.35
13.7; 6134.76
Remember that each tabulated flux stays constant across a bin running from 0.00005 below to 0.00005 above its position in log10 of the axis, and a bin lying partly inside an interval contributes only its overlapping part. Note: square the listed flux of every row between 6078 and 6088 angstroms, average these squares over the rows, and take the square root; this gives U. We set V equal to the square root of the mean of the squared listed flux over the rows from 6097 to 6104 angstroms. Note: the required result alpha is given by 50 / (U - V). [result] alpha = 64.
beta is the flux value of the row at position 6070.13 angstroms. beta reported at 13.8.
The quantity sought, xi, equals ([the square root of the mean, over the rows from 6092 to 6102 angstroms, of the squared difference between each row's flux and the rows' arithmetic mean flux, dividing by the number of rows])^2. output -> 0.04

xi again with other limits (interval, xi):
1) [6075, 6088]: 0.04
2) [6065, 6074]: 0.02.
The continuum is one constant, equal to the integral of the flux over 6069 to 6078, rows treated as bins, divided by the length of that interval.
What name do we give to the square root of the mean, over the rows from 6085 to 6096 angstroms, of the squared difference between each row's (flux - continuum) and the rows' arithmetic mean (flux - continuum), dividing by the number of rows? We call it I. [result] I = 0.07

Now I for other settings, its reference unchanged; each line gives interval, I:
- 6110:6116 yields 0.18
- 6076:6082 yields 0.05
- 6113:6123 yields 0.46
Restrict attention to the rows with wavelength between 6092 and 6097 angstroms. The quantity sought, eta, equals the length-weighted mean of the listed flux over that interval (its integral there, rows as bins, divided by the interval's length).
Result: 13.6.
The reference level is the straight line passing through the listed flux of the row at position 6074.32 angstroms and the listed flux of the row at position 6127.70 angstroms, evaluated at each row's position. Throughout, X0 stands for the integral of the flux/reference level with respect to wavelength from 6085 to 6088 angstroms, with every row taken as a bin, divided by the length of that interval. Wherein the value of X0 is 0.996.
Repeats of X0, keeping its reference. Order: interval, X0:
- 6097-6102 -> 1.004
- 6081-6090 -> 1.001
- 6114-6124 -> 1.027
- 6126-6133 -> 1.044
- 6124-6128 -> 0.968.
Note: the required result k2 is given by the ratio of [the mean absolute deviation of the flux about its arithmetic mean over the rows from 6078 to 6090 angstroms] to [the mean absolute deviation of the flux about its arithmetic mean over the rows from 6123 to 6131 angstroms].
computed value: 0.4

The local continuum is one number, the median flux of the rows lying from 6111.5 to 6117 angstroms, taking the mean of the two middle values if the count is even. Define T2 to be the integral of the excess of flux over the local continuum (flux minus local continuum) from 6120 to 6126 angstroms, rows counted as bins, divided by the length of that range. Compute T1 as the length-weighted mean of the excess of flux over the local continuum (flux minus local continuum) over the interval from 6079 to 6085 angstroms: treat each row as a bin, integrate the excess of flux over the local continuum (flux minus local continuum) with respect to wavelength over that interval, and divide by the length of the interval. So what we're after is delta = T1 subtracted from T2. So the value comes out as -1.6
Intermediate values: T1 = 0.3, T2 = -1.3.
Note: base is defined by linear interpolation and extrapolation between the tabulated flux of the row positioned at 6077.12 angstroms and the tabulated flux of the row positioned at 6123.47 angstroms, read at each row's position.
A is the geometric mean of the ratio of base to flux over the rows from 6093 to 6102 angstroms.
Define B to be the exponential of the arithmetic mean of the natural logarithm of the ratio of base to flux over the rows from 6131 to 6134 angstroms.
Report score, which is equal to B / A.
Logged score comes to 0.88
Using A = 0.97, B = 0.85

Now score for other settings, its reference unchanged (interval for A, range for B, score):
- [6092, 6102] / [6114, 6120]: 0.93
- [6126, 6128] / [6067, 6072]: 1.09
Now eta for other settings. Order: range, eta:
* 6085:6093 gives 13.5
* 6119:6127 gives 12.4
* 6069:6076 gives 13.8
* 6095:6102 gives 13.5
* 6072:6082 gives 14.0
